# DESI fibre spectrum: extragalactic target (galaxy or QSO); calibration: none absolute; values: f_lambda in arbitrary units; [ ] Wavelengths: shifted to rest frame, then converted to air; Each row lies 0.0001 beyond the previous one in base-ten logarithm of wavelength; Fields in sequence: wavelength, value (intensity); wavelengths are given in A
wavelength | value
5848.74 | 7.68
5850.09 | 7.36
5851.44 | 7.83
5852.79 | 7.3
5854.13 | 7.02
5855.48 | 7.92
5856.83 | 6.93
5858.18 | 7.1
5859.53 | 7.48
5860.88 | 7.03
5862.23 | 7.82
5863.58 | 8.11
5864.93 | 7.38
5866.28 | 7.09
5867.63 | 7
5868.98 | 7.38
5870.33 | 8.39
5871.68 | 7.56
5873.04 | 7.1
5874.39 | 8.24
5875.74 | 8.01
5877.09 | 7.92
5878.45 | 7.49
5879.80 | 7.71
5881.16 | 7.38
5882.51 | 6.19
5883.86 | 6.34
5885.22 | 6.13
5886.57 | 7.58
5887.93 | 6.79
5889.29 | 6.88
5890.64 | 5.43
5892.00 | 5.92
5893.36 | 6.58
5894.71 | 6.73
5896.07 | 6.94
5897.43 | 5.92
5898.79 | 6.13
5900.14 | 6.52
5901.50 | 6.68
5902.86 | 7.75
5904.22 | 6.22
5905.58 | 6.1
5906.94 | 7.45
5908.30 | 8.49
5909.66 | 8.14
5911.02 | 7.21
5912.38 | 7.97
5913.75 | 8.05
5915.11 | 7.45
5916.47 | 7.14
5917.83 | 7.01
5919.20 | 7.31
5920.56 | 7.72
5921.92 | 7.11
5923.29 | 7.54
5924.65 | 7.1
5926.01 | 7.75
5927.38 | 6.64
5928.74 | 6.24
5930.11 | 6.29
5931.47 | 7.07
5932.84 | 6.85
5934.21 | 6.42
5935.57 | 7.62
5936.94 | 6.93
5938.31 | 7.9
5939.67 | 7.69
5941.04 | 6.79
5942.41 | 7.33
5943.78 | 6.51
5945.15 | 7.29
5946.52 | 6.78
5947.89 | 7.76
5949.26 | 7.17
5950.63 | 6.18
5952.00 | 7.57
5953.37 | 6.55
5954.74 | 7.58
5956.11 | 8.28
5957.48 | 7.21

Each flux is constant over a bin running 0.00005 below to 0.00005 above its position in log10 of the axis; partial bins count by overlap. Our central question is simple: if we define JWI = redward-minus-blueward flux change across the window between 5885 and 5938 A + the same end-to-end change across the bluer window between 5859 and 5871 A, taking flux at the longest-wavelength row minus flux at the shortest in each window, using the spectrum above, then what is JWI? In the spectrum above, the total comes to 1.7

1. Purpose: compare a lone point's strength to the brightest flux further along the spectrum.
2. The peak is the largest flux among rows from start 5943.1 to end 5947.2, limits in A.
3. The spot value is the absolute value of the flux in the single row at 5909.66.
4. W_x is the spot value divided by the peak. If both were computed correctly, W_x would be 1.12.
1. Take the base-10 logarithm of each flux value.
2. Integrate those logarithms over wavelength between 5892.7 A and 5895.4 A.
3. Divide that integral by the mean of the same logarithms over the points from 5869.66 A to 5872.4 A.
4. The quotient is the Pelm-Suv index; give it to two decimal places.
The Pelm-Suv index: 2.48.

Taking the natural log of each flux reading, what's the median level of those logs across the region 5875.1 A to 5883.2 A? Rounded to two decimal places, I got 2.03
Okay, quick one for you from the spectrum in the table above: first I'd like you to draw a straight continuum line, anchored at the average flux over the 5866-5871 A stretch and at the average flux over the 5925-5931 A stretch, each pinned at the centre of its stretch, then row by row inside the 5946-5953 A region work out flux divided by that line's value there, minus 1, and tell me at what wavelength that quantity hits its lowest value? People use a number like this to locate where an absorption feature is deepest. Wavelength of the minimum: 5950.63 A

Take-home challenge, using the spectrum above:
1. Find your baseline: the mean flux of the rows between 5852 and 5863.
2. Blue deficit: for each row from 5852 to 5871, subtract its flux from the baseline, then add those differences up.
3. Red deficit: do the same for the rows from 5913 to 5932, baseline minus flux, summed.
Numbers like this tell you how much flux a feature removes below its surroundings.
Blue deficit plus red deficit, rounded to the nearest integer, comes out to 1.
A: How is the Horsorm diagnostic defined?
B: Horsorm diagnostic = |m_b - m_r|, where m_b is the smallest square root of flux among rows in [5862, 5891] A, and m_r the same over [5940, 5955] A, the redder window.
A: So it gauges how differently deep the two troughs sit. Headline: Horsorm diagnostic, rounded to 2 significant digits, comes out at 0.16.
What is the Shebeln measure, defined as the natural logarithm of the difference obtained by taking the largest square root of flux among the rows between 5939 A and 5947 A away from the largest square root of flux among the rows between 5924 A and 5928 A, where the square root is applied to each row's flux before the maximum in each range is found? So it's -4.5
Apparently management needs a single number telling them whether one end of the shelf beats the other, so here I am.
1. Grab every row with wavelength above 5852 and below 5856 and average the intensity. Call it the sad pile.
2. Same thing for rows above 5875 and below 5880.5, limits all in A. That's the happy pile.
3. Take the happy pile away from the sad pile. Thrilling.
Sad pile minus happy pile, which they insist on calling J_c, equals -0.37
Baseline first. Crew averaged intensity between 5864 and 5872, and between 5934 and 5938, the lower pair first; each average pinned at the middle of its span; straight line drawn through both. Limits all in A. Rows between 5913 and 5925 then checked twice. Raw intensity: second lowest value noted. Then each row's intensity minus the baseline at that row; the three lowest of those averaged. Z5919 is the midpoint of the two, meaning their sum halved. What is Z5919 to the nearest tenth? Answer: 3.5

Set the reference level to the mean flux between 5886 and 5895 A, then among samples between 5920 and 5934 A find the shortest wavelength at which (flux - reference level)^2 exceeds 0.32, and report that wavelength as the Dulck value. 5920.56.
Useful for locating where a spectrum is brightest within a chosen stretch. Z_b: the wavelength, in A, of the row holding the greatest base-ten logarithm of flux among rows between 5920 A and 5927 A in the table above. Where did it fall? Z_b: 5926.01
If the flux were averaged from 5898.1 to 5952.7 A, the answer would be 7.15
